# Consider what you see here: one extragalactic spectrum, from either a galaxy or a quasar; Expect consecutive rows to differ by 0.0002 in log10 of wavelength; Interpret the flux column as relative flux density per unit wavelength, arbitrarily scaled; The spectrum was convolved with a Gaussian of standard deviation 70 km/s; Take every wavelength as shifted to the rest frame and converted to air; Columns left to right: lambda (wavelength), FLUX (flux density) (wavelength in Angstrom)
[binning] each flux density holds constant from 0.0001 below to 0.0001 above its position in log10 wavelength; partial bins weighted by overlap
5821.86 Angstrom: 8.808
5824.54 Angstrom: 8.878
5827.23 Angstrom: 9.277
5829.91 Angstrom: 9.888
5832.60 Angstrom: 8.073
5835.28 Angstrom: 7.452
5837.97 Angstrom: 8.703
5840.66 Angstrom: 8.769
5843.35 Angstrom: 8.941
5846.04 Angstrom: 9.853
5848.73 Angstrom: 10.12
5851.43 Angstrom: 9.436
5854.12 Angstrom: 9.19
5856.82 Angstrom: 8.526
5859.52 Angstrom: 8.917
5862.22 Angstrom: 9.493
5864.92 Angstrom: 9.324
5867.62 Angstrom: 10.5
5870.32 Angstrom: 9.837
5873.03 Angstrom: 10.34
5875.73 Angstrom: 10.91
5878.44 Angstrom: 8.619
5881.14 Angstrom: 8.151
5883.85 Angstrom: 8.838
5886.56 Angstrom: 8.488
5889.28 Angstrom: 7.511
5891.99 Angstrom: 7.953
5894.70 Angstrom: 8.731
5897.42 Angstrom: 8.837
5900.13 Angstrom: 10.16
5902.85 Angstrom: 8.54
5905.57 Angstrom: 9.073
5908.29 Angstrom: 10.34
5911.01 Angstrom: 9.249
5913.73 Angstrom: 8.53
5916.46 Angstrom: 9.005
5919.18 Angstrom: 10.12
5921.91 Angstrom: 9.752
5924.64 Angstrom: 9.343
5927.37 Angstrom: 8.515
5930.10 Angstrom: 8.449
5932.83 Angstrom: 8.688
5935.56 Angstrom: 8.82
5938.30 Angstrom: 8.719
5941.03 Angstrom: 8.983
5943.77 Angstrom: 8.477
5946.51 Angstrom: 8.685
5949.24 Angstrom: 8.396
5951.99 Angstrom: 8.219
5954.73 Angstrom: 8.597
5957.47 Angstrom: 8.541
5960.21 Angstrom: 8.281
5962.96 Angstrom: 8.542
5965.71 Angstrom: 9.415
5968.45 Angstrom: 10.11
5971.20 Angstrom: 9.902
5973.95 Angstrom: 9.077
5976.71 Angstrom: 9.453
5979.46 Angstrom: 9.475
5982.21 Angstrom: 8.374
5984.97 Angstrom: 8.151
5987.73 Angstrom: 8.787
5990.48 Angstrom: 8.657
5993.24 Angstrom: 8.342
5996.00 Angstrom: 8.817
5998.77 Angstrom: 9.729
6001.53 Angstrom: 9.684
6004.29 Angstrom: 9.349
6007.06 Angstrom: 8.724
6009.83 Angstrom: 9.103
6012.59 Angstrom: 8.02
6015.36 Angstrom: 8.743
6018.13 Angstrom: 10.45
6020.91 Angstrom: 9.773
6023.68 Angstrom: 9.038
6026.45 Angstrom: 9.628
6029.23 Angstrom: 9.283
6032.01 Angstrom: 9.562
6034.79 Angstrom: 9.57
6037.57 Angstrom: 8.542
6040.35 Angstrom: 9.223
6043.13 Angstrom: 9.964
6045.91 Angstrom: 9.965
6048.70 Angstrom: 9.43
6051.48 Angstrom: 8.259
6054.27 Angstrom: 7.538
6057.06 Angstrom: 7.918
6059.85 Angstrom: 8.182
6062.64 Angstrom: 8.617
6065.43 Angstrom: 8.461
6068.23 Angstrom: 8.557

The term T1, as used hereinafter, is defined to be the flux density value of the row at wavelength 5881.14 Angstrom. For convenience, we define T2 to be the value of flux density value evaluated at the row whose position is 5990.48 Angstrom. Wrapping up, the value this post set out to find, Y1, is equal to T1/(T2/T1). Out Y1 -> 8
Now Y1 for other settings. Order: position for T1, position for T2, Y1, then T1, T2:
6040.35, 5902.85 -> 10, 9.223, 8.54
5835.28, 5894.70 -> 6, 7.452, 8.731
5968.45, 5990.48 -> 12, 10.11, 8.657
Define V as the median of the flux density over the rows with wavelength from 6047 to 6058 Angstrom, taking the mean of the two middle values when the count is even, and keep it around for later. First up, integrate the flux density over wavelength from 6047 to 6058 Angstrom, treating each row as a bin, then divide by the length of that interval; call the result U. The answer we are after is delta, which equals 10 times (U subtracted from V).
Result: -2.57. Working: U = 8.3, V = 8.1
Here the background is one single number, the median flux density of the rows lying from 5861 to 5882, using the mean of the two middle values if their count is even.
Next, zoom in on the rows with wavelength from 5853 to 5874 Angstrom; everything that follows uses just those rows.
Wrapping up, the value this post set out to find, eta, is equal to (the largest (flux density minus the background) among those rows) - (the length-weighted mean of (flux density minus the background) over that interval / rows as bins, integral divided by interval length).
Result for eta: 1.0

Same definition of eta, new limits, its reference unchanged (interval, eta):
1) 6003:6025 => 1.3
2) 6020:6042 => 0.4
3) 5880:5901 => 1.6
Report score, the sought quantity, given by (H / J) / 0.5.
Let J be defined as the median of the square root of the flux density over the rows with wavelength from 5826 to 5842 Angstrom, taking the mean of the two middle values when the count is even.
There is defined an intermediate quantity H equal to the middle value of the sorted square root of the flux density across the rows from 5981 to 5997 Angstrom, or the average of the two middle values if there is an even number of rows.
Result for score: 1.97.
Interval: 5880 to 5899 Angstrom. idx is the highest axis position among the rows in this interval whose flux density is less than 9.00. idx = 5897.42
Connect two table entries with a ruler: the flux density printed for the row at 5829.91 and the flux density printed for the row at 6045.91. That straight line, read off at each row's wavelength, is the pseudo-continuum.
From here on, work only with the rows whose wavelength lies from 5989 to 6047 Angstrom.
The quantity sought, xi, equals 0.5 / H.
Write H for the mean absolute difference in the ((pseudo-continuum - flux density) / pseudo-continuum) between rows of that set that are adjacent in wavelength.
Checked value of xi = 8.5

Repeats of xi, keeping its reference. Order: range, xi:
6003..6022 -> 5.7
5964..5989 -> 9.7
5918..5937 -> 14.6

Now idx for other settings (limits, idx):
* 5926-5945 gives 5943.77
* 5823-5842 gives 5840.66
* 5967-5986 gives 5984.97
